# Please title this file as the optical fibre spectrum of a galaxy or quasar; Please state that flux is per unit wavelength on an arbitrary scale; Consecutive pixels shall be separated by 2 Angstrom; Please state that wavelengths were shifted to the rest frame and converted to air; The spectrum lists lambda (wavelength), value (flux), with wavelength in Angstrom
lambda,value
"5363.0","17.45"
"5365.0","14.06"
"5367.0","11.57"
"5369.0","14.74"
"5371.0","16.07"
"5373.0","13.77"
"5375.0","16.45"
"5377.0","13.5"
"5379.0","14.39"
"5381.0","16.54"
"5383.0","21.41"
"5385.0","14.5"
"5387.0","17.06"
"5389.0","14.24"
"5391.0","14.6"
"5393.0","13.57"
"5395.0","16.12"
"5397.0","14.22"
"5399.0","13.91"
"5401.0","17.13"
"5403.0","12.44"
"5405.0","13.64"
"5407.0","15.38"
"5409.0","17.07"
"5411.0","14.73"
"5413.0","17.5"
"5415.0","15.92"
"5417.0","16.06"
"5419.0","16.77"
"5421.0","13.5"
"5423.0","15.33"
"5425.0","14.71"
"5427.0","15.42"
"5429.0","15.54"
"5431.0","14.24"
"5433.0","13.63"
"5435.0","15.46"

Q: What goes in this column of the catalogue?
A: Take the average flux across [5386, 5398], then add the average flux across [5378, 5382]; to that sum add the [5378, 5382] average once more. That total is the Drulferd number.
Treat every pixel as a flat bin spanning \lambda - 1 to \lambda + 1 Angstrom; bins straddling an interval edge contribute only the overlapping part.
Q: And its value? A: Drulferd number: 45.9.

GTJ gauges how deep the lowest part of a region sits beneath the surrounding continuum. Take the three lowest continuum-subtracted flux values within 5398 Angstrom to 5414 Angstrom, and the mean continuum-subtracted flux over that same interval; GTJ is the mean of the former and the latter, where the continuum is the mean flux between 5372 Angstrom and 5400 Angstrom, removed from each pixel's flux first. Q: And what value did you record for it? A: -1.0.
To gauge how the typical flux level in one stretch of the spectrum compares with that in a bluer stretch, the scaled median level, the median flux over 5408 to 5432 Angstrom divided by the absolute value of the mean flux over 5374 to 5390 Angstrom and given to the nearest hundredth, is 0.97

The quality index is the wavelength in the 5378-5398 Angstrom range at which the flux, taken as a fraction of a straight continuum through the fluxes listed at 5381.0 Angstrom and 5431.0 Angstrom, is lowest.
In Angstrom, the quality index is 5393.0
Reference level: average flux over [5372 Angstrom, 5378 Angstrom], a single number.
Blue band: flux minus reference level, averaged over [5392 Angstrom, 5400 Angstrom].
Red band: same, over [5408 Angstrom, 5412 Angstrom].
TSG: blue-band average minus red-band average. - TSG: -1.4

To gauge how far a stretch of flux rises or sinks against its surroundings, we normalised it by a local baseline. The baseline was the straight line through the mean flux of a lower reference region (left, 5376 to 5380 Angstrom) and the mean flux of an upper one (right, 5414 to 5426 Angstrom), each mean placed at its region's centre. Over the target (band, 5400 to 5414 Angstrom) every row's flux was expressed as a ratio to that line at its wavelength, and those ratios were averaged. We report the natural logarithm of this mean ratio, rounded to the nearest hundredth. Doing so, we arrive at 0.03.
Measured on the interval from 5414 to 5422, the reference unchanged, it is 0.02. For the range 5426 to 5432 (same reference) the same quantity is -0.04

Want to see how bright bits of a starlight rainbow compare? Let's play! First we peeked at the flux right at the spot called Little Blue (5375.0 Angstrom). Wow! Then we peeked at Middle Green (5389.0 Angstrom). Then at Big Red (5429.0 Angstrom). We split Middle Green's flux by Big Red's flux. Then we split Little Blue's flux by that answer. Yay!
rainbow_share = 18.0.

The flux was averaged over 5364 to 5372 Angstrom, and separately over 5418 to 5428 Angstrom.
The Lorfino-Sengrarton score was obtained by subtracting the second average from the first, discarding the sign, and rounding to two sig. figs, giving 1.0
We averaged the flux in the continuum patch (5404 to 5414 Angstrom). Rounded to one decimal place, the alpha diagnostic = 15.7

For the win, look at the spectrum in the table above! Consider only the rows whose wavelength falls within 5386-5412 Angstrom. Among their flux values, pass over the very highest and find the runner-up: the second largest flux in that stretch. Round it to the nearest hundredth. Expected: 17.07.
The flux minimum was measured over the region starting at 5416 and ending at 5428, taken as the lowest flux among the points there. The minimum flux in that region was 13.5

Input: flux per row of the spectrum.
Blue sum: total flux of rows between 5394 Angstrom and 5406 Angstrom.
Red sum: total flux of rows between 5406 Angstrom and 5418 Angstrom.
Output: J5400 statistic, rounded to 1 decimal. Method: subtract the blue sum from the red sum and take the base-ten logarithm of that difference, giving 1.0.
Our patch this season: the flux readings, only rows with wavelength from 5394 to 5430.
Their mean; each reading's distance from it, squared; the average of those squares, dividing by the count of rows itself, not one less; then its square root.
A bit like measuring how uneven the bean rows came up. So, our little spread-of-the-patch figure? 1.4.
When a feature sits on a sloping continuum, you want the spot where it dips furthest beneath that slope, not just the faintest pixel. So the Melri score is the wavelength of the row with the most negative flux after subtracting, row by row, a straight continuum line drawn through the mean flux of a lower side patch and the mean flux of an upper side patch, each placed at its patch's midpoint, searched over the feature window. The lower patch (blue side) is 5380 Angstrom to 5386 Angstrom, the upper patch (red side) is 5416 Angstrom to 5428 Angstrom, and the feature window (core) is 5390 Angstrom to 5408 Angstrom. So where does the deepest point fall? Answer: 5403.0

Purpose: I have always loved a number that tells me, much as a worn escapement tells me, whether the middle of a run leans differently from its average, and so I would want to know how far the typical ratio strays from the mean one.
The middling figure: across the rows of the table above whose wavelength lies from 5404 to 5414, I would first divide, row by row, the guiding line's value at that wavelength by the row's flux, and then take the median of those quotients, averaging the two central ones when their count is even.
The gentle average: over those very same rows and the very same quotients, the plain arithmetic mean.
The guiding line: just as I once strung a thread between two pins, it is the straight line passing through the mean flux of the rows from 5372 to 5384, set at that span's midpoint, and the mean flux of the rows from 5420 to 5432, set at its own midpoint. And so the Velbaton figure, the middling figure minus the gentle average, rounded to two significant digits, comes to 0.013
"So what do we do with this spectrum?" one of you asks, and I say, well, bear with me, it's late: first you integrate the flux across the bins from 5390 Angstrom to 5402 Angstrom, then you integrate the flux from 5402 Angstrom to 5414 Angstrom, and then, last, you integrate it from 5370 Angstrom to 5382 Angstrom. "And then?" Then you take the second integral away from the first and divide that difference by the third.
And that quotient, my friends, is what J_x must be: -0.01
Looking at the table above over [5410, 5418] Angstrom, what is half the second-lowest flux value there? 7.96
